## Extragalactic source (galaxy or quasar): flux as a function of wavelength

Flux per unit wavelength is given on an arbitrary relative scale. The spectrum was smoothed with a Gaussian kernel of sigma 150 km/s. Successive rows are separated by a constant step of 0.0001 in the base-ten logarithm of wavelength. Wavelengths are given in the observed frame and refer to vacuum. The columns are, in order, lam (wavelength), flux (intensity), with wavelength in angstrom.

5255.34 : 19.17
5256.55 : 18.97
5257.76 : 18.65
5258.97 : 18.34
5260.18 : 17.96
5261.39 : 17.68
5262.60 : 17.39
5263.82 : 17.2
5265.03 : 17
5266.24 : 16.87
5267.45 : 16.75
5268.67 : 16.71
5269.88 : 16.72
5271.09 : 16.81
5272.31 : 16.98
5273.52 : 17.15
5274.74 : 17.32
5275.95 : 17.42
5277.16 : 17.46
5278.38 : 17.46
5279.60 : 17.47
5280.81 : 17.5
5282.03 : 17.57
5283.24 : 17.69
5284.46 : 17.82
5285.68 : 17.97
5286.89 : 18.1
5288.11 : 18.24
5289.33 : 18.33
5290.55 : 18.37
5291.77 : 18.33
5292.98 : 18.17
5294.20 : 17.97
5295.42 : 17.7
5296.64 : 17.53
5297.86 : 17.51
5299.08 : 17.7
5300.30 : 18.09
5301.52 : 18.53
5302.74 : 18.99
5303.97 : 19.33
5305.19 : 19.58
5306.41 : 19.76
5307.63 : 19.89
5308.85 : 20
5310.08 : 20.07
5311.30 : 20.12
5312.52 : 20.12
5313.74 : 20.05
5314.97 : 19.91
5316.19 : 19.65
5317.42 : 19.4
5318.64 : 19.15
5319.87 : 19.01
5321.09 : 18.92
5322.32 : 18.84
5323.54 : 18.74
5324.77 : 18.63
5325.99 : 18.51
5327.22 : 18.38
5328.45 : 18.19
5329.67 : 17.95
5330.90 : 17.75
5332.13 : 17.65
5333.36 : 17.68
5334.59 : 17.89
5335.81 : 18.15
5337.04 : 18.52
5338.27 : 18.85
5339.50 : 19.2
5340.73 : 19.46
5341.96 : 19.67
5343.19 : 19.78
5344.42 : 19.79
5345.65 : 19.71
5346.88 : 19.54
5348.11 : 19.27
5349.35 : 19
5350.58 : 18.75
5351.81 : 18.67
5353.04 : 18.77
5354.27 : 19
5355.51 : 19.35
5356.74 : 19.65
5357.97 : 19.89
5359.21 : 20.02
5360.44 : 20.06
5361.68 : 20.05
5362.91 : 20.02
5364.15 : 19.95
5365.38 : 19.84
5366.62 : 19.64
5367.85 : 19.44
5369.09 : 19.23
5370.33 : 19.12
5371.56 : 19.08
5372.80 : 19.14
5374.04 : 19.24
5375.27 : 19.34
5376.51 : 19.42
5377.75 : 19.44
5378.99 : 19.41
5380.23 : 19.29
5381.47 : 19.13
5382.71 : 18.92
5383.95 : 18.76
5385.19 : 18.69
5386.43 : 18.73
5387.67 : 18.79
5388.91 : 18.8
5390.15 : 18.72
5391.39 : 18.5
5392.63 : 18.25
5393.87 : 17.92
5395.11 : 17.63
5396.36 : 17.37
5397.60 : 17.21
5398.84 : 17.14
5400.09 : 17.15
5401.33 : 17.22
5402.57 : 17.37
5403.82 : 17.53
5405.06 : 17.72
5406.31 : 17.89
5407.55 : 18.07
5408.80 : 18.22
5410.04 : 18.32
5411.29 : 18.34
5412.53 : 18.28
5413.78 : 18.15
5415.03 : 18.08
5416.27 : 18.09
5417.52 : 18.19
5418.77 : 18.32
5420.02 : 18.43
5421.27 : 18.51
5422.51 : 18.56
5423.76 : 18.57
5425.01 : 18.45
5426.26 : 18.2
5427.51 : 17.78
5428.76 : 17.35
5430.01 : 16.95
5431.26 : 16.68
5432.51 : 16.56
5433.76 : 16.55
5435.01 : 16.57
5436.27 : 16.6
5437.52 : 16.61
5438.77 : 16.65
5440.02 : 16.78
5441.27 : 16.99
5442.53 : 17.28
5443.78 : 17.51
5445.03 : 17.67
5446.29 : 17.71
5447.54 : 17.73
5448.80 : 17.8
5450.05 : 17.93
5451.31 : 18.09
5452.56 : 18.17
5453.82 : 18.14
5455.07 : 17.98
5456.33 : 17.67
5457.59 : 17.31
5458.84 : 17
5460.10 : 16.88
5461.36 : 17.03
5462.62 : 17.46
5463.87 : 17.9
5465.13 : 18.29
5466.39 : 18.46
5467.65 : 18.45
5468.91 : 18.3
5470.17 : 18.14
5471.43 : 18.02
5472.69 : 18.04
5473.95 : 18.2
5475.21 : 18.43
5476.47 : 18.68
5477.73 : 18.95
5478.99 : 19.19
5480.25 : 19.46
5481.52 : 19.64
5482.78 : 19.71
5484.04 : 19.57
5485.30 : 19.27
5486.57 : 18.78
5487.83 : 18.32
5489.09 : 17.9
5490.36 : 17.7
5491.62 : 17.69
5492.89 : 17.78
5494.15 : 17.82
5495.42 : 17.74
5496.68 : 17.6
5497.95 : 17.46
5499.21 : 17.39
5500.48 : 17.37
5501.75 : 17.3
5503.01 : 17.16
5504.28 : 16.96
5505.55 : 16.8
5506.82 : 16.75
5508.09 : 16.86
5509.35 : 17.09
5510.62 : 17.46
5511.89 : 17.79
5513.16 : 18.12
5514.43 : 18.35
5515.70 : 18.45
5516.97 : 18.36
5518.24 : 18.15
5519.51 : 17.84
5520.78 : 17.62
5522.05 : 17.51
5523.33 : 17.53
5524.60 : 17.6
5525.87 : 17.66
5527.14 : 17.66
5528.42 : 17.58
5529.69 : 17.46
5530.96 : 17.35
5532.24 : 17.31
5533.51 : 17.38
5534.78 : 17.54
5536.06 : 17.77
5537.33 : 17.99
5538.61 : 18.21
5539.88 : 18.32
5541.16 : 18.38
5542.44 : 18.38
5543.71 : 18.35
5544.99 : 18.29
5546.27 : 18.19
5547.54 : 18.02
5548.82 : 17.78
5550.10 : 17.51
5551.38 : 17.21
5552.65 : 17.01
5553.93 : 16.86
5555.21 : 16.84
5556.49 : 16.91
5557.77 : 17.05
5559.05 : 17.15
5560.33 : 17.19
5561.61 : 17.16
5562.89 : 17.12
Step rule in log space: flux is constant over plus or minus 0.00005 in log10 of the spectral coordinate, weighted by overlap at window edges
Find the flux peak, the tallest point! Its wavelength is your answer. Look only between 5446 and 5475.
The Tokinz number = 5466.39 angstrom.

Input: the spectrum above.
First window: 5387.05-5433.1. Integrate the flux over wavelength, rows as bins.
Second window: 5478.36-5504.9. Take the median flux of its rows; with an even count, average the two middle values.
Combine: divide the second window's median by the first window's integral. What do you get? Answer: 0.02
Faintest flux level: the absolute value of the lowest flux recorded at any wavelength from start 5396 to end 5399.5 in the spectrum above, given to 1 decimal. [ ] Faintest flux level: 17.1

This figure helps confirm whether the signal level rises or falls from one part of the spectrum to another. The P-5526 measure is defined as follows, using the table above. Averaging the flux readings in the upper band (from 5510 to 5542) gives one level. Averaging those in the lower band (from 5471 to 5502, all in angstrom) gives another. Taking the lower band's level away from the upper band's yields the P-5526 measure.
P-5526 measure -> -0.5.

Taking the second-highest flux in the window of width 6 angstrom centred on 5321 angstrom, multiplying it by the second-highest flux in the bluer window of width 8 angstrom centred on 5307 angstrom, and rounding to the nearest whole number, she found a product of 380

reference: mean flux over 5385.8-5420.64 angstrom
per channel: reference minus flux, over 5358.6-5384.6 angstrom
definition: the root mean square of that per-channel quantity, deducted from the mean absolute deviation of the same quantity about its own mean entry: -1.2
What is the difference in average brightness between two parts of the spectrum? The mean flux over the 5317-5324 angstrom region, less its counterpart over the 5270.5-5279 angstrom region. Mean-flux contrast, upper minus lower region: 1.8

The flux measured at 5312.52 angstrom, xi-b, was 20.12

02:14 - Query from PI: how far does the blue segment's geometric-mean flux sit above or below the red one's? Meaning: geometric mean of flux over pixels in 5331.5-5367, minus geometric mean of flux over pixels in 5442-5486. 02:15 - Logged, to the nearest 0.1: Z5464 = 1.1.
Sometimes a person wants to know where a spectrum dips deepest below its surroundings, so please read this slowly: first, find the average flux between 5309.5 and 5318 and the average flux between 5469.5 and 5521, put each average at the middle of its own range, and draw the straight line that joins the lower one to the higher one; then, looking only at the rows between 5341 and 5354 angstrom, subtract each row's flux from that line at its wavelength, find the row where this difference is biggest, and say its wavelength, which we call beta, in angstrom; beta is 5351.81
